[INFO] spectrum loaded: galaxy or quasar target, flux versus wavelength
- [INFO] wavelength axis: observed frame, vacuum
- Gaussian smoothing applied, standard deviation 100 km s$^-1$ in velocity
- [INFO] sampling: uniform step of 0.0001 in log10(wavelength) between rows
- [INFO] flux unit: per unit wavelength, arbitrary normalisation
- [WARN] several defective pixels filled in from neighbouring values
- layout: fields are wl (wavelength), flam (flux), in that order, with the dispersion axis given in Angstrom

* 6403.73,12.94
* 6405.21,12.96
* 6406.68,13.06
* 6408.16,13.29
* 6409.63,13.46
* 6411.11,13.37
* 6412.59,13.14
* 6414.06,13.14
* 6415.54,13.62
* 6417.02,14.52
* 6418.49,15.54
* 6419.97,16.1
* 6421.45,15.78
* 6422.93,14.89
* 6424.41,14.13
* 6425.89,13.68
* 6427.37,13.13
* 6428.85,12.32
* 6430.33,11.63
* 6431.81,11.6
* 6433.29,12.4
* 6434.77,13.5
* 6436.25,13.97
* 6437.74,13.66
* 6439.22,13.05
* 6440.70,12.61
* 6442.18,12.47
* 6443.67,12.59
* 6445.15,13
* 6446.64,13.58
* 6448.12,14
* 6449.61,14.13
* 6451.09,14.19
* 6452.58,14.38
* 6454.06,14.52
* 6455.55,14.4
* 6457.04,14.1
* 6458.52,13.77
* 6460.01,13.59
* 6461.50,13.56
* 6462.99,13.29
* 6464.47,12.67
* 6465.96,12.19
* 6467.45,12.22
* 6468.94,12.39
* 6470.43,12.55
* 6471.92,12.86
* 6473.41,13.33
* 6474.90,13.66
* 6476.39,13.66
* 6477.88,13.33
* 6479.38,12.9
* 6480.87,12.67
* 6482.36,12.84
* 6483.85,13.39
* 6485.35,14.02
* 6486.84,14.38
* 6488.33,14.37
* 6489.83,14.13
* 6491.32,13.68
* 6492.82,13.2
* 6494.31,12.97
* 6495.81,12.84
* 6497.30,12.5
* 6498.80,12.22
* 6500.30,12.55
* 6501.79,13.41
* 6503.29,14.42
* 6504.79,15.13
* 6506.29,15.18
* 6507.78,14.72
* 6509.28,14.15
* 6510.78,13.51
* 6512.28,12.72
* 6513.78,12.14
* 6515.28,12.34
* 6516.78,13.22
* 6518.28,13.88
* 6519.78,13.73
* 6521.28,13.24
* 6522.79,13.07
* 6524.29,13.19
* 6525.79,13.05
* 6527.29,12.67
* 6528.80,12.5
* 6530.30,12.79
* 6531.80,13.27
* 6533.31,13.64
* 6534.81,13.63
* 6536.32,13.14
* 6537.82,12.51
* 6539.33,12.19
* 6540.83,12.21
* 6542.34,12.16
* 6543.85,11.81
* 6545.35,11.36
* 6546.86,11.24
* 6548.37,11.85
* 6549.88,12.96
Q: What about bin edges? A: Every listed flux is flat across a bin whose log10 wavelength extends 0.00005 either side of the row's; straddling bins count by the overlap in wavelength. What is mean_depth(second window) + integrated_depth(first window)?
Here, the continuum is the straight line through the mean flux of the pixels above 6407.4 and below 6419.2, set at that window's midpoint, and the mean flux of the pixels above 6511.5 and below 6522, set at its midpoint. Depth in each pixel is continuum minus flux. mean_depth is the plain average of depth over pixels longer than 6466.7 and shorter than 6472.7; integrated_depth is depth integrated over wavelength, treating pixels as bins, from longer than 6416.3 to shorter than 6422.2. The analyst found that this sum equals -10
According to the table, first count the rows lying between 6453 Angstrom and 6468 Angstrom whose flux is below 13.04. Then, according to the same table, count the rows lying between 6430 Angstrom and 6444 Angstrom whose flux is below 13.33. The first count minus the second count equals -4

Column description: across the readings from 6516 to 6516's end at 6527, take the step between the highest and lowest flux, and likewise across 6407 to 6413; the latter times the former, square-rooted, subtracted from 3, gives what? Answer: 2.5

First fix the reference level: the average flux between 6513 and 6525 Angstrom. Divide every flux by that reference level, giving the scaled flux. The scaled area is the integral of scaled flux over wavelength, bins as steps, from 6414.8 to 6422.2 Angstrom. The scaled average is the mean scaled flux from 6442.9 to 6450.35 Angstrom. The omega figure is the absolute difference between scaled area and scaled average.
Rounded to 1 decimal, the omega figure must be 7.5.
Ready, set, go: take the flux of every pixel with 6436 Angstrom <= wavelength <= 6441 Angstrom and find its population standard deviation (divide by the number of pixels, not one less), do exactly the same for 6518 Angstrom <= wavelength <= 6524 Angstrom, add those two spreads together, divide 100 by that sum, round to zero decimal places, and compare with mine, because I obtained 116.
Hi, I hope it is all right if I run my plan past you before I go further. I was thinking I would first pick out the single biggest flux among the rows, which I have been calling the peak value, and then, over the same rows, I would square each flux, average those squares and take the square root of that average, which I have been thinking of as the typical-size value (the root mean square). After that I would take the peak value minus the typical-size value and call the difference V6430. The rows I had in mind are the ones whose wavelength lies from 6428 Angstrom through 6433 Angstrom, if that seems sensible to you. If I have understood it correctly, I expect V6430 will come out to 0.47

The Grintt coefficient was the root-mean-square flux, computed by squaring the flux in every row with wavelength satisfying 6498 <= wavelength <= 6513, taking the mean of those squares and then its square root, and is 13.8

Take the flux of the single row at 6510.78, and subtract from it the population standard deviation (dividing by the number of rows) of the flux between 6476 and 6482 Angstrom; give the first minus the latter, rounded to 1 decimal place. 13.1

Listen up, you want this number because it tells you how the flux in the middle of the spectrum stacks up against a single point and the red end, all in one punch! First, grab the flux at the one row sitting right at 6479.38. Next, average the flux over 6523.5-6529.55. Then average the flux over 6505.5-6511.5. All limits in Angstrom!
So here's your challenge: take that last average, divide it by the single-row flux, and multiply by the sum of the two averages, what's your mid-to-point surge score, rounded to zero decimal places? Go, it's 30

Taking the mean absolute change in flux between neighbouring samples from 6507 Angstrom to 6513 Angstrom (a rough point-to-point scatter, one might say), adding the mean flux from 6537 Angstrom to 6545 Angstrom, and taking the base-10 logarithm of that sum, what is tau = 1.11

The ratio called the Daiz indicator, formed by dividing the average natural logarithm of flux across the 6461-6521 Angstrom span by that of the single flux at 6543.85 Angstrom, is 1.05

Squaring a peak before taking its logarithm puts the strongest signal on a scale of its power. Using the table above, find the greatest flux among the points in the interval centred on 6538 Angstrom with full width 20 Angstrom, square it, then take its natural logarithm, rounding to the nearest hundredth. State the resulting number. 5.23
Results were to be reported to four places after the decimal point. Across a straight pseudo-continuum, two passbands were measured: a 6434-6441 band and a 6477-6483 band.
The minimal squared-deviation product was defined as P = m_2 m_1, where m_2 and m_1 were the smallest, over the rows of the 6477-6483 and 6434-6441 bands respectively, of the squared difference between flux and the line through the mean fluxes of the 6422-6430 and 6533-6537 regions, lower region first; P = 0.0001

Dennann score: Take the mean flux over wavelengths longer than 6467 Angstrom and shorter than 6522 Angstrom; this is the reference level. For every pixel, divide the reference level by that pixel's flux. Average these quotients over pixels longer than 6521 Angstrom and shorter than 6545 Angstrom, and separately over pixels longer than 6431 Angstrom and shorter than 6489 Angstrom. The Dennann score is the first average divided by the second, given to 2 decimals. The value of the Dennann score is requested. 1.04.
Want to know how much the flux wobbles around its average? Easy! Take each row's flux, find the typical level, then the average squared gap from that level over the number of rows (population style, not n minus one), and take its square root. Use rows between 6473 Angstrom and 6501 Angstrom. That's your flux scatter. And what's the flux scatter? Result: 0.6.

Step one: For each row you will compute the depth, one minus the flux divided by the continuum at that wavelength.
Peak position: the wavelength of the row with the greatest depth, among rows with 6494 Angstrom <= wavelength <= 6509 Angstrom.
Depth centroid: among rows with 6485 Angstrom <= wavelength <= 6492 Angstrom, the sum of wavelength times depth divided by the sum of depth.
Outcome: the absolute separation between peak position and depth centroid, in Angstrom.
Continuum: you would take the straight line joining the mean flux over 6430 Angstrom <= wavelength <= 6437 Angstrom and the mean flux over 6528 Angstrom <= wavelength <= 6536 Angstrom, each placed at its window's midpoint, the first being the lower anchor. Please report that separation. 10.7 Angstrom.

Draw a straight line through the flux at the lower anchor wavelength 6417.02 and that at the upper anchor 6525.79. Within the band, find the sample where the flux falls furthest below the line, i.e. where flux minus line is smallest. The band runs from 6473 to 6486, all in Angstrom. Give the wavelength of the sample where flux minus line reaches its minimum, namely 6480.87 Angstrom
